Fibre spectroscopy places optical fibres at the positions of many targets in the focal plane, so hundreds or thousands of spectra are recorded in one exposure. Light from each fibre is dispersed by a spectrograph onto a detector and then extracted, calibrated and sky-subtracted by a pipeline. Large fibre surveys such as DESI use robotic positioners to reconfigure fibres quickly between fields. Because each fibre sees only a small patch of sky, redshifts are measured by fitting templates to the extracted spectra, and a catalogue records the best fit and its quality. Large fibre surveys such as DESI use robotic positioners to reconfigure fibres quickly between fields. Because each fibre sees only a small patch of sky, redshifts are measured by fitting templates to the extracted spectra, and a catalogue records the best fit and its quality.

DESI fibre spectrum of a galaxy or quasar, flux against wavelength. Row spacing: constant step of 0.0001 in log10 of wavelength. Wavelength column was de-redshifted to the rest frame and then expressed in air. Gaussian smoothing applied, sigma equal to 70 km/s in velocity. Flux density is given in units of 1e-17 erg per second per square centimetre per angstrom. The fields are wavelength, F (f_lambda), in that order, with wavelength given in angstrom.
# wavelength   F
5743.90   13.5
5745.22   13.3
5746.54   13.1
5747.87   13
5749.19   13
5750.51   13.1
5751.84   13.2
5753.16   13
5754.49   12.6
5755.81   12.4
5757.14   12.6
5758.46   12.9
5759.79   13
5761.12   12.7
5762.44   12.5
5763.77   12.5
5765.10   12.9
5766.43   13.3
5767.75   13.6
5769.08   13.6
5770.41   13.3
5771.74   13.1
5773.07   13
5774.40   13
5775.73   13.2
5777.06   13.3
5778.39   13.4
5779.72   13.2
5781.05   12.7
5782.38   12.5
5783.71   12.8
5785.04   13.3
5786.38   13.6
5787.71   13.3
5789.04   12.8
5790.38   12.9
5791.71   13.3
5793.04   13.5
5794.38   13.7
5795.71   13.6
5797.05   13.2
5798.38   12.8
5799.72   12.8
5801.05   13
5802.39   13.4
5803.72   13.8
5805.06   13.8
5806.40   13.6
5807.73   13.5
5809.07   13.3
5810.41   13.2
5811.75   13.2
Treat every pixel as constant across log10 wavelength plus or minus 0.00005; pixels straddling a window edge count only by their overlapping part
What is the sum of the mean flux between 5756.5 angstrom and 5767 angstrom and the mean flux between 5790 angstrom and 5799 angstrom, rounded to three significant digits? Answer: 26.1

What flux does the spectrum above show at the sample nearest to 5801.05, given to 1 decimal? 13.0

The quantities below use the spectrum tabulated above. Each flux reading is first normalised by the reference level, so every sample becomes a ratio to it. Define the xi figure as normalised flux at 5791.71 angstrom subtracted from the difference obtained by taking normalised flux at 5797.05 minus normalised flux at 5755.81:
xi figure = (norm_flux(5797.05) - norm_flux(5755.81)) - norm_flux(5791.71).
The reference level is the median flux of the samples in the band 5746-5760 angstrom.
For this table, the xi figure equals -0.96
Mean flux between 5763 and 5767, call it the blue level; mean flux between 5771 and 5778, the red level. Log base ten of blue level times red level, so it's 2.23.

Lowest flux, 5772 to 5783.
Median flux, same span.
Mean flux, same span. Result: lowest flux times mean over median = 12.4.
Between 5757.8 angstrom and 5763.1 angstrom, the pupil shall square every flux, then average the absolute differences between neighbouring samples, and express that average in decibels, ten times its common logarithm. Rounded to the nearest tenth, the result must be 7.1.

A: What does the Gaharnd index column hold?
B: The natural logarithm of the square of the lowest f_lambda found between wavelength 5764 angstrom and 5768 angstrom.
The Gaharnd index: 5.11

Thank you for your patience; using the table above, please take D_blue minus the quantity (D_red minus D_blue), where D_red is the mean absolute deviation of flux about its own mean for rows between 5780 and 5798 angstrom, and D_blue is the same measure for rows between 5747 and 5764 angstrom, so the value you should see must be 0.15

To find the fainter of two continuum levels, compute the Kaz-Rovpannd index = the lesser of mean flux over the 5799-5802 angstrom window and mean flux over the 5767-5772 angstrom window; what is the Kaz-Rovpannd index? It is 12.9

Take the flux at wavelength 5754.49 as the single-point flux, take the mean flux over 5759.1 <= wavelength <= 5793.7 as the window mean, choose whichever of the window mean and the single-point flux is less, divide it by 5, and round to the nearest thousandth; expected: 2.520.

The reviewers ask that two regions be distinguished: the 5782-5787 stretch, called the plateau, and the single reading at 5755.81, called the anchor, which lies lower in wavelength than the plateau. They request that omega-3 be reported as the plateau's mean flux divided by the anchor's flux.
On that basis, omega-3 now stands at 1.05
